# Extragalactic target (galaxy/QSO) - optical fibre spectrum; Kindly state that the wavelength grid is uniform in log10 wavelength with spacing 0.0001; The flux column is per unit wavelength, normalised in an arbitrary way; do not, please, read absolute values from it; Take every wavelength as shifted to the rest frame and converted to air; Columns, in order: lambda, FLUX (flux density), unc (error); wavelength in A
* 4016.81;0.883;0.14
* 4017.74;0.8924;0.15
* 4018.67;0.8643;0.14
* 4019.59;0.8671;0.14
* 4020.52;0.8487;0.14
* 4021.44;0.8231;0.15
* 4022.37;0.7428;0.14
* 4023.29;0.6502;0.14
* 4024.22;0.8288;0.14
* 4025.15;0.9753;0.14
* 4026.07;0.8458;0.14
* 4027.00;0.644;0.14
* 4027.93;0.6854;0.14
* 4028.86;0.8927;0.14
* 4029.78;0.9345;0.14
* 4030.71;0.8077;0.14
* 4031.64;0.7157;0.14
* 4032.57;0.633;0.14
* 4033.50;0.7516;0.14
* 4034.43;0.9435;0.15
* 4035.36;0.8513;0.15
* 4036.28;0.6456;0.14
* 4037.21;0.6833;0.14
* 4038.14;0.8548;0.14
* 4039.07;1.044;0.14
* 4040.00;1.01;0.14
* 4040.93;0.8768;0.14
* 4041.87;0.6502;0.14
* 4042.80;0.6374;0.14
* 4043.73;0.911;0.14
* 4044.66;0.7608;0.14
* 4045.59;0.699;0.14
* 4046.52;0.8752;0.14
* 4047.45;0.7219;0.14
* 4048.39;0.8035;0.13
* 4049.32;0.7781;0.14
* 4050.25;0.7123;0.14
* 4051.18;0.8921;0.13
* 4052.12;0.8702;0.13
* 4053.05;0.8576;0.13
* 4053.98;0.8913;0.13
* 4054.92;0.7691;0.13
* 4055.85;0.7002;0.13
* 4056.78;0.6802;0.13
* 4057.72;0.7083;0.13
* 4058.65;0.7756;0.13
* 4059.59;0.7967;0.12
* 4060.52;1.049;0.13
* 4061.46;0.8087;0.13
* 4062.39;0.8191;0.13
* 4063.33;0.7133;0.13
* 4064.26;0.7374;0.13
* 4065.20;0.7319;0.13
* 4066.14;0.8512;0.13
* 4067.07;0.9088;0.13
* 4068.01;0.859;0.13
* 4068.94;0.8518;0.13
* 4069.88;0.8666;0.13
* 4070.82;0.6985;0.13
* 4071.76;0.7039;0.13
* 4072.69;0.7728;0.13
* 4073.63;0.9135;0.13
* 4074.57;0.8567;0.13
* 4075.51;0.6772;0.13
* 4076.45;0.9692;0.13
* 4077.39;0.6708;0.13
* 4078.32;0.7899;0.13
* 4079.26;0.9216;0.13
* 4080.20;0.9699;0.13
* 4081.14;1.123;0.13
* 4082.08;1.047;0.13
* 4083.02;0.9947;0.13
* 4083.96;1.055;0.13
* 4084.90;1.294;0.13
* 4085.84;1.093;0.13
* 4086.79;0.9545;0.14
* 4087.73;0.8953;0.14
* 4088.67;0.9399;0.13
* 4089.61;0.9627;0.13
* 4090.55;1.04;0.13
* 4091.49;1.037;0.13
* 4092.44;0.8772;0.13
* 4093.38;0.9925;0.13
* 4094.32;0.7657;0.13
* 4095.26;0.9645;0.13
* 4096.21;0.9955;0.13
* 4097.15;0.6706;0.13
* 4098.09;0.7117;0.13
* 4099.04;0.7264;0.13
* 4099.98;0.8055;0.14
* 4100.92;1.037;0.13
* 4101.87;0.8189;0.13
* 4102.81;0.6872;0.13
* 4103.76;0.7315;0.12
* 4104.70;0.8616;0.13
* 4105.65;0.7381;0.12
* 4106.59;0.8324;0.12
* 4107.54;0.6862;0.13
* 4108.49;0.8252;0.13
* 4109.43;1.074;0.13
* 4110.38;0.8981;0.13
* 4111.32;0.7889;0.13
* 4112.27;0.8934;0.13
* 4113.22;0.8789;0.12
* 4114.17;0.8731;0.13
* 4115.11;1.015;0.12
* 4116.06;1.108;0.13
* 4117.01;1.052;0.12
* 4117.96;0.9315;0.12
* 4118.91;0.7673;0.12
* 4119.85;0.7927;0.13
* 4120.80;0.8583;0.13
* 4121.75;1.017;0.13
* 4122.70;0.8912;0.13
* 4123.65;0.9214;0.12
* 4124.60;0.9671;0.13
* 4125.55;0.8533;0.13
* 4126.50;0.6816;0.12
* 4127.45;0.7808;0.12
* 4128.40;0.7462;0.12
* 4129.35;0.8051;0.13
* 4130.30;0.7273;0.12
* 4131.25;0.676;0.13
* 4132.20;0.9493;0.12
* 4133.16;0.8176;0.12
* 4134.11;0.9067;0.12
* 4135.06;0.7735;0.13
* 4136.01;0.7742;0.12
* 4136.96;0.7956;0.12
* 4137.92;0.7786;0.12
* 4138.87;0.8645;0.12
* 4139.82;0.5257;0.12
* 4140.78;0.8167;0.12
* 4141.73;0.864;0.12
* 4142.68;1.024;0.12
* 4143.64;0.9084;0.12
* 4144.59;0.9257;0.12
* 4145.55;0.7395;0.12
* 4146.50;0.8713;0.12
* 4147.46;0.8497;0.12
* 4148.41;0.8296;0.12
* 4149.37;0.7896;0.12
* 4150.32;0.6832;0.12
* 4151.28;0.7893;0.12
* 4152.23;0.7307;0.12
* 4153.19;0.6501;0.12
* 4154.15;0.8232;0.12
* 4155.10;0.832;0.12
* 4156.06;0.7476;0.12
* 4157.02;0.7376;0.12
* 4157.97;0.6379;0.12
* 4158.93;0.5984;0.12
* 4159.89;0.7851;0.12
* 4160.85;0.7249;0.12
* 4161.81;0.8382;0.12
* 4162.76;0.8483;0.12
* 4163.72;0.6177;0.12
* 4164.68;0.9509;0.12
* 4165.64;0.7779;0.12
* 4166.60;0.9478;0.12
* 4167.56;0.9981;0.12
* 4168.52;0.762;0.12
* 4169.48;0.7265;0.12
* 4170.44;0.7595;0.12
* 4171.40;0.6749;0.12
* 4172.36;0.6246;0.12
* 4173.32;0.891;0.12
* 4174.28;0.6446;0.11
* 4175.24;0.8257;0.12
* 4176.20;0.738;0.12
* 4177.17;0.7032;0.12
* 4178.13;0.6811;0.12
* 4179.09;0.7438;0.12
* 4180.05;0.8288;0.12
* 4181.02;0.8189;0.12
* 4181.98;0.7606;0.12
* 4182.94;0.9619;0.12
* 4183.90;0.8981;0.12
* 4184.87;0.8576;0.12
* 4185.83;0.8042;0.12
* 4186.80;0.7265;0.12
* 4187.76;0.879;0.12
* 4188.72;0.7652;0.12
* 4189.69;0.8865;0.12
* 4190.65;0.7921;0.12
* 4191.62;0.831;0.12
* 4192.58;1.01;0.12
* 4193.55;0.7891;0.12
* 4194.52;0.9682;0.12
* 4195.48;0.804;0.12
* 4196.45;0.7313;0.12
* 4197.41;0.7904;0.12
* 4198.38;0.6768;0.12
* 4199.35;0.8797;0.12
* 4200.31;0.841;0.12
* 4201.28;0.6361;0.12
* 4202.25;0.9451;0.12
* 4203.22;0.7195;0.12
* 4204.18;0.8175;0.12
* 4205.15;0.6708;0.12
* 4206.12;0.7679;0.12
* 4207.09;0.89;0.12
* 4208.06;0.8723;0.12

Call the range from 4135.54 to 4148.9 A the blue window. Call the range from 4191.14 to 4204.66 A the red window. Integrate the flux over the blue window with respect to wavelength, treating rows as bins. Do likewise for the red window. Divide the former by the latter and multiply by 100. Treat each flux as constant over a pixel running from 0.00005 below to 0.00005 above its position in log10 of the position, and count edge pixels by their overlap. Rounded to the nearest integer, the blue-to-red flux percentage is 100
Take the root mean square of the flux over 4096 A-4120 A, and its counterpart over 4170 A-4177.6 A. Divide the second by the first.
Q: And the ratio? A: 0.85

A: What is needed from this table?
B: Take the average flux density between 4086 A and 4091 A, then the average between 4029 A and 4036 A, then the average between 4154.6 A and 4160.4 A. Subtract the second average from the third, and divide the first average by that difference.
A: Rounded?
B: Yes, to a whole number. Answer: -12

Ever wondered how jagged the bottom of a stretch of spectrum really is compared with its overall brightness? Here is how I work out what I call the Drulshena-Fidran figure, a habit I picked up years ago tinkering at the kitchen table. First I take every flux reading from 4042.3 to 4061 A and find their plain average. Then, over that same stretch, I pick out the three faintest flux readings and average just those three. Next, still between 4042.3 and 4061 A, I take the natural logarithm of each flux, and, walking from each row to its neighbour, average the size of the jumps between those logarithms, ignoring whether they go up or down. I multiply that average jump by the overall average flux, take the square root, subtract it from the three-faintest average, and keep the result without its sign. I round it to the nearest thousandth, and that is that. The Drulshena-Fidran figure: 0.364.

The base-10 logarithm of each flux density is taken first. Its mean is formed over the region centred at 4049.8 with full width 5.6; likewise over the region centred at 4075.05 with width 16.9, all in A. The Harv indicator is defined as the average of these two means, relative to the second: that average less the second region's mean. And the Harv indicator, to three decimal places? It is -0.017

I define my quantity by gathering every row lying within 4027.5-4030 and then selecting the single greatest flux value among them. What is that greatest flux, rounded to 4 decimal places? 0.9345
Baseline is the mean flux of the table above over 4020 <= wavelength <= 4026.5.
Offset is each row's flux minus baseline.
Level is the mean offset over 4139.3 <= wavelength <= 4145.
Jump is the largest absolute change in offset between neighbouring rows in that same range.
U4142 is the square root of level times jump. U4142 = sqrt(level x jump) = 0.09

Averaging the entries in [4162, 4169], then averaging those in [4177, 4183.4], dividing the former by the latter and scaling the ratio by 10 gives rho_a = 10.7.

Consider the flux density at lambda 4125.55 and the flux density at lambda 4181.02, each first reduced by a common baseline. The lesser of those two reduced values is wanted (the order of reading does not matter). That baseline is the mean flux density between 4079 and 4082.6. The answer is -0.20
